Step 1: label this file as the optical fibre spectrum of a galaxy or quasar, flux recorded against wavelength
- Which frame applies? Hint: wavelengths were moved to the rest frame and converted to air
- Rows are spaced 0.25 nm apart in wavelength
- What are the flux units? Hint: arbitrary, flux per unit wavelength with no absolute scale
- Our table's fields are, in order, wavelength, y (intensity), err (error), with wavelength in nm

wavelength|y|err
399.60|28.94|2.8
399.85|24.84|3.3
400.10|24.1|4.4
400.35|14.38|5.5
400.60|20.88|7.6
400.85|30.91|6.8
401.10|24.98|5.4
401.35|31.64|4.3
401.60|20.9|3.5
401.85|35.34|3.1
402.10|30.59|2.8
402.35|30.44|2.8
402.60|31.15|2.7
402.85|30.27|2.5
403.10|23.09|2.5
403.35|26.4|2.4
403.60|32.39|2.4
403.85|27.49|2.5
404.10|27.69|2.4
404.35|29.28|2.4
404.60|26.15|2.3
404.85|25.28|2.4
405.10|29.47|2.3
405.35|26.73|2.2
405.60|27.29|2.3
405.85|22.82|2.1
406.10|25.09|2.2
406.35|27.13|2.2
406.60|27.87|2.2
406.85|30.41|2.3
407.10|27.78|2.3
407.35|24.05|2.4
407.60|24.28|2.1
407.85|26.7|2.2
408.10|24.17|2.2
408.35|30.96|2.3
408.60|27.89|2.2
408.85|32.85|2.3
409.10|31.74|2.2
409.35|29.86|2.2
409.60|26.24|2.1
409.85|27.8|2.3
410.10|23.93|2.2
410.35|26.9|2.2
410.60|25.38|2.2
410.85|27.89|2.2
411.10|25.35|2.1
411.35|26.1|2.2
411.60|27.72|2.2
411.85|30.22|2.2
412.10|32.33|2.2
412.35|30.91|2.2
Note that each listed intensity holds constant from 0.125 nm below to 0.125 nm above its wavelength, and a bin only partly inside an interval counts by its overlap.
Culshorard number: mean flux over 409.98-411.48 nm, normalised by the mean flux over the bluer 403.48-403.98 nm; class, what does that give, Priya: 0.87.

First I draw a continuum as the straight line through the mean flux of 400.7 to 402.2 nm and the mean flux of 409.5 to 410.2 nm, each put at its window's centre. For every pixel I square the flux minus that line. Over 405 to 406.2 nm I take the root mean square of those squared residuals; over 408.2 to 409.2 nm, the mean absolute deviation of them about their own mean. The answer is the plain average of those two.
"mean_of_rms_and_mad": 11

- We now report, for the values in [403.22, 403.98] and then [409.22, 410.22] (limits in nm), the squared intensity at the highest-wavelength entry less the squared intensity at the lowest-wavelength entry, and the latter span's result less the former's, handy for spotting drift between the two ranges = -378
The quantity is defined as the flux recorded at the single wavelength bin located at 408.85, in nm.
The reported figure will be 32.85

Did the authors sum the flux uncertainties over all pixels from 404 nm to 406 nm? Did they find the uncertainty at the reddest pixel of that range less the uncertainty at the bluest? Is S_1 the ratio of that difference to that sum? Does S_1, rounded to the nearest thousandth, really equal -0.016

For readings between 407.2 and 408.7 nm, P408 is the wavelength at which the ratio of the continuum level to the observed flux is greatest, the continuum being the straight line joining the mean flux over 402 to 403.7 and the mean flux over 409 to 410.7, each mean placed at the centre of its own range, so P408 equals 407.35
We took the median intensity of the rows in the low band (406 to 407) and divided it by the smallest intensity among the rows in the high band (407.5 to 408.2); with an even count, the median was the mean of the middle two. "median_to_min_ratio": 1.14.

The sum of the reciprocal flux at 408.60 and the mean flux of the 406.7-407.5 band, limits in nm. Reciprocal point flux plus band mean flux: 27.4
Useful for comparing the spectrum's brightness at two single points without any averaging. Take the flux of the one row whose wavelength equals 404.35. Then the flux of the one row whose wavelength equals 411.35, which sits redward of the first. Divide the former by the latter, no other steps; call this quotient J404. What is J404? 1.12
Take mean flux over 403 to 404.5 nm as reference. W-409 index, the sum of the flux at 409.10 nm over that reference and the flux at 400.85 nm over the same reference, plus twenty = 22.3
